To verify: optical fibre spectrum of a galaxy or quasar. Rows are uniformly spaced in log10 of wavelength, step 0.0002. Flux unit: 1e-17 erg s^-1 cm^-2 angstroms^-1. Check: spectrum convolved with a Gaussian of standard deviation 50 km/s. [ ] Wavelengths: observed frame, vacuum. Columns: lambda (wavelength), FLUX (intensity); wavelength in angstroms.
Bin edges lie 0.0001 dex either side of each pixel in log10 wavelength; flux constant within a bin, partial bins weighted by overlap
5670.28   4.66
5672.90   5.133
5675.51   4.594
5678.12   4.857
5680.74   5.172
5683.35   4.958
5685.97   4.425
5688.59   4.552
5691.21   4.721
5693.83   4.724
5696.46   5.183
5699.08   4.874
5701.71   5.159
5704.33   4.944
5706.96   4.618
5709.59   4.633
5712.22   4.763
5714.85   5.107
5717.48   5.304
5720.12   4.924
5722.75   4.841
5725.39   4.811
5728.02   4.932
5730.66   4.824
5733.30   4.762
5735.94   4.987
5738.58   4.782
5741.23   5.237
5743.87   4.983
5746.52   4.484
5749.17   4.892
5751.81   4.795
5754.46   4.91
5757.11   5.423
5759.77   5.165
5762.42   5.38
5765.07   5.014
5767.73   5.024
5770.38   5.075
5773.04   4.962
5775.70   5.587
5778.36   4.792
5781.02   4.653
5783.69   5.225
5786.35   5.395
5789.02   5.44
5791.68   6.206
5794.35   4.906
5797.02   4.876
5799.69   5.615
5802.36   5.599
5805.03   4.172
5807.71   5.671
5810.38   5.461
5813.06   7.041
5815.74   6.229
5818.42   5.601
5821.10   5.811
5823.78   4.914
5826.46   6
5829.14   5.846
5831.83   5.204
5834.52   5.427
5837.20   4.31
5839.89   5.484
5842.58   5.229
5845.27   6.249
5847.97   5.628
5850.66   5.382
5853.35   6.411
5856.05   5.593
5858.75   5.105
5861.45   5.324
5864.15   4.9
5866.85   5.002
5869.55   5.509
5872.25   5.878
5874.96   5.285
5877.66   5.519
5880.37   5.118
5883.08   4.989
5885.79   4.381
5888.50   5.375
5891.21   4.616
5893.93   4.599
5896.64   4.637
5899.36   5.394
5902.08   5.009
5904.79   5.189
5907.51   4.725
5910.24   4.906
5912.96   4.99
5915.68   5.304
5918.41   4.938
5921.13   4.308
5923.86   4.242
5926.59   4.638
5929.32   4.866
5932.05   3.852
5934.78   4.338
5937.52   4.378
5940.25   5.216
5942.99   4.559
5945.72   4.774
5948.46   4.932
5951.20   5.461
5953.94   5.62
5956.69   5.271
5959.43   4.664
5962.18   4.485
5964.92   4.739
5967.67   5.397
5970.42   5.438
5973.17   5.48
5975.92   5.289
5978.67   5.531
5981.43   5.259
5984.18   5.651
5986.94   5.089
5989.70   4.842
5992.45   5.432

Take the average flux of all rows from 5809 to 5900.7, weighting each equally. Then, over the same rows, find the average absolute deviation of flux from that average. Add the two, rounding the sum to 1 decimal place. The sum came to 5.8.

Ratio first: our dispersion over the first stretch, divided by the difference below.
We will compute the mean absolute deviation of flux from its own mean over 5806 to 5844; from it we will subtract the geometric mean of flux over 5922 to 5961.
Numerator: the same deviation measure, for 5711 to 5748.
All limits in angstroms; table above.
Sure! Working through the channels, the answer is -0.037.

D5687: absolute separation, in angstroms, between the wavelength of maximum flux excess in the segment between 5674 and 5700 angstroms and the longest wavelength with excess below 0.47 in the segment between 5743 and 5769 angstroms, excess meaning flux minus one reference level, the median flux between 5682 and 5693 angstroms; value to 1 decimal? 71.3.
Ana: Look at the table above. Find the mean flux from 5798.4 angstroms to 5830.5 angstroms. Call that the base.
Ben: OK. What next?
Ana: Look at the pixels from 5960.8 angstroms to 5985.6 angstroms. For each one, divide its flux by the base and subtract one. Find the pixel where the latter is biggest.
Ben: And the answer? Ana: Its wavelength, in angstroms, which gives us 5984.18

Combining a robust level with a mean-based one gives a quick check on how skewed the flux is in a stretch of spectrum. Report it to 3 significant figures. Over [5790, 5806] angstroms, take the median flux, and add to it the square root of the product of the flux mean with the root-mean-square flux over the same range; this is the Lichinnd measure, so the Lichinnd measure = 10.5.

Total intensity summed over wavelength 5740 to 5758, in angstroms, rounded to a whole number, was 35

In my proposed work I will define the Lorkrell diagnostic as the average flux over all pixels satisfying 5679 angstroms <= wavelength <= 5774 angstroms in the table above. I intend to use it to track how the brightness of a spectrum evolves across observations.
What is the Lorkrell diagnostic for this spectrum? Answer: 4.93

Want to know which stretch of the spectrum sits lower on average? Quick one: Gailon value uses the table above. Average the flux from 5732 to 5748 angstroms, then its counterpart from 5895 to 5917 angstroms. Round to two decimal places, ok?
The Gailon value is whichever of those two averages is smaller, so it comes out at 4.87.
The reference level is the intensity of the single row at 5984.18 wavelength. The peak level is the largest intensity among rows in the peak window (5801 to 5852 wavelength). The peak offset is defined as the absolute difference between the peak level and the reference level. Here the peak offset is 1.4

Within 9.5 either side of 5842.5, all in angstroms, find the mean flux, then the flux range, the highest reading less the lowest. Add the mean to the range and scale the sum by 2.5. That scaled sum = 18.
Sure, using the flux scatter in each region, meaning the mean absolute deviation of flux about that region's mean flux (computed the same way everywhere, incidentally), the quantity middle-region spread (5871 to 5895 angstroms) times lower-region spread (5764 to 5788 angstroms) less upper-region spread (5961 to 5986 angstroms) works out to -0.20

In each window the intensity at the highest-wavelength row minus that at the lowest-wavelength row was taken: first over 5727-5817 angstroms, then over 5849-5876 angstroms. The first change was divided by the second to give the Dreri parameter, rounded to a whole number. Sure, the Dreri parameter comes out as -13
